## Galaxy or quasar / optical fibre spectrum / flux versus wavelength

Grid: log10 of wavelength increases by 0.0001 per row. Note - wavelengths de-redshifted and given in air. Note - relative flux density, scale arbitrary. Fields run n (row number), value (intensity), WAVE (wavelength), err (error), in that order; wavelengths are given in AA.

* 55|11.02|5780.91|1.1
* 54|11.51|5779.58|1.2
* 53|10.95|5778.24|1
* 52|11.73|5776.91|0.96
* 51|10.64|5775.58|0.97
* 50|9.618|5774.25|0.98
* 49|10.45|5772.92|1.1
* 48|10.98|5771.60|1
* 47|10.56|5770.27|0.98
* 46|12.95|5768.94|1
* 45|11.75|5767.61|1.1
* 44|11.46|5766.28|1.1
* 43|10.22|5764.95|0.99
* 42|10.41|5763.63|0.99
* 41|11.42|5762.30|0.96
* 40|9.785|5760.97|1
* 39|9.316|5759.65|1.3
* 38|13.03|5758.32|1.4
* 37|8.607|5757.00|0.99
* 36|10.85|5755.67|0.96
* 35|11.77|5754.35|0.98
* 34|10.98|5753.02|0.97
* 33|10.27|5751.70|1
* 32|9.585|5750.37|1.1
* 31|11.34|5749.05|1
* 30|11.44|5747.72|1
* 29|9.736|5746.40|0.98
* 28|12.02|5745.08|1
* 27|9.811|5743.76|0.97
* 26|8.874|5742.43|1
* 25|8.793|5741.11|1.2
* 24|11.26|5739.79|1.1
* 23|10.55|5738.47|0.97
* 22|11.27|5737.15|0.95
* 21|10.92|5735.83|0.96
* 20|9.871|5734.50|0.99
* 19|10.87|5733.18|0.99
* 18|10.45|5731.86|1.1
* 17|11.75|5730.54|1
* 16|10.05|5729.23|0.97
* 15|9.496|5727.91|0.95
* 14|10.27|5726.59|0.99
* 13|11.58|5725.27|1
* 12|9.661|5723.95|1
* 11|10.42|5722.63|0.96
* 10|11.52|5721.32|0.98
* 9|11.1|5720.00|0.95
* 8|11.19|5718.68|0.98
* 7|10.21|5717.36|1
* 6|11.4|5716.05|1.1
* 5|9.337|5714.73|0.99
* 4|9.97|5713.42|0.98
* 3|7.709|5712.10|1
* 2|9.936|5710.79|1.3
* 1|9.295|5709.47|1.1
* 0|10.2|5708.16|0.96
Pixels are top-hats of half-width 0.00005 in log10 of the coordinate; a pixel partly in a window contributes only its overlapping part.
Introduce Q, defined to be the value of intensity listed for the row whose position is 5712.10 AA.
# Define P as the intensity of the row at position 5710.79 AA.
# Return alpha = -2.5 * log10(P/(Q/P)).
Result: -2.77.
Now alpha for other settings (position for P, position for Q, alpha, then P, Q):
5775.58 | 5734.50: -2.65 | 10.64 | 9.871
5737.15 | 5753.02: -2.66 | 11.27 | 10.98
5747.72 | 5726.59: -2.76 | 11.44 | 10.27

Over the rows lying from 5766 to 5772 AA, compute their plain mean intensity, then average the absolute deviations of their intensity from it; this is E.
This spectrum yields 0.6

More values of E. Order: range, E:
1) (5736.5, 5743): 1.1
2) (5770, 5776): 0.3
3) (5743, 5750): 0.9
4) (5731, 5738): 0.4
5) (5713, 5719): 0.7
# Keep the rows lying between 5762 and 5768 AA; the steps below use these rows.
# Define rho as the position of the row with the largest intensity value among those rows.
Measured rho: 5767.61 AA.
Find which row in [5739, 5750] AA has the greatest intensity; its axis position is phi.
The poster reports 5745.08 AA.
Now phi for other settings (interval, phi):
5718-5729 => 5725.27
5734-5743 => 5737.15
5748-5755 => 5754.35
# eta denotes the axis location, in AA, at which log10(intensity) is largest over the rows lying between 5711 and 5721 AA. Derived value 5716.05 AA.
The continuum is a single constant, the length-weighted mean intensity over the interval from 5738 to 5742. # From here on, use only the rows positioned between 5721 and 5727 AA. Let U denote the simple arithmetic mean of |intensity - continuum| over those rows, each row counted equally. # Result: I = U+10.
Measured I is 10.8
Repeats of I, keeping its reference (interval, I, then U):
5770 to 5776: 10.5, 0.53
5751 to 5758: 11.0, 0.98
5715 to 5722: 11.0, 0.96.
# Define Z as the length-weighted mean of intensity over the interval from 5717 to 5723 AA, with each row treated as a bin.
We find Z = 10.9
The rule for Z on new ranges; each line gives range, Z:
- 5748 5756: 10.8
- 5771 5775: 10.4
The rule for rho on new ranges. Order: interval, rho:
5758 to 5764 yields 5758.32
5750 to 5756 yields 5754.35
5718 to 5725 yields 5721.32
